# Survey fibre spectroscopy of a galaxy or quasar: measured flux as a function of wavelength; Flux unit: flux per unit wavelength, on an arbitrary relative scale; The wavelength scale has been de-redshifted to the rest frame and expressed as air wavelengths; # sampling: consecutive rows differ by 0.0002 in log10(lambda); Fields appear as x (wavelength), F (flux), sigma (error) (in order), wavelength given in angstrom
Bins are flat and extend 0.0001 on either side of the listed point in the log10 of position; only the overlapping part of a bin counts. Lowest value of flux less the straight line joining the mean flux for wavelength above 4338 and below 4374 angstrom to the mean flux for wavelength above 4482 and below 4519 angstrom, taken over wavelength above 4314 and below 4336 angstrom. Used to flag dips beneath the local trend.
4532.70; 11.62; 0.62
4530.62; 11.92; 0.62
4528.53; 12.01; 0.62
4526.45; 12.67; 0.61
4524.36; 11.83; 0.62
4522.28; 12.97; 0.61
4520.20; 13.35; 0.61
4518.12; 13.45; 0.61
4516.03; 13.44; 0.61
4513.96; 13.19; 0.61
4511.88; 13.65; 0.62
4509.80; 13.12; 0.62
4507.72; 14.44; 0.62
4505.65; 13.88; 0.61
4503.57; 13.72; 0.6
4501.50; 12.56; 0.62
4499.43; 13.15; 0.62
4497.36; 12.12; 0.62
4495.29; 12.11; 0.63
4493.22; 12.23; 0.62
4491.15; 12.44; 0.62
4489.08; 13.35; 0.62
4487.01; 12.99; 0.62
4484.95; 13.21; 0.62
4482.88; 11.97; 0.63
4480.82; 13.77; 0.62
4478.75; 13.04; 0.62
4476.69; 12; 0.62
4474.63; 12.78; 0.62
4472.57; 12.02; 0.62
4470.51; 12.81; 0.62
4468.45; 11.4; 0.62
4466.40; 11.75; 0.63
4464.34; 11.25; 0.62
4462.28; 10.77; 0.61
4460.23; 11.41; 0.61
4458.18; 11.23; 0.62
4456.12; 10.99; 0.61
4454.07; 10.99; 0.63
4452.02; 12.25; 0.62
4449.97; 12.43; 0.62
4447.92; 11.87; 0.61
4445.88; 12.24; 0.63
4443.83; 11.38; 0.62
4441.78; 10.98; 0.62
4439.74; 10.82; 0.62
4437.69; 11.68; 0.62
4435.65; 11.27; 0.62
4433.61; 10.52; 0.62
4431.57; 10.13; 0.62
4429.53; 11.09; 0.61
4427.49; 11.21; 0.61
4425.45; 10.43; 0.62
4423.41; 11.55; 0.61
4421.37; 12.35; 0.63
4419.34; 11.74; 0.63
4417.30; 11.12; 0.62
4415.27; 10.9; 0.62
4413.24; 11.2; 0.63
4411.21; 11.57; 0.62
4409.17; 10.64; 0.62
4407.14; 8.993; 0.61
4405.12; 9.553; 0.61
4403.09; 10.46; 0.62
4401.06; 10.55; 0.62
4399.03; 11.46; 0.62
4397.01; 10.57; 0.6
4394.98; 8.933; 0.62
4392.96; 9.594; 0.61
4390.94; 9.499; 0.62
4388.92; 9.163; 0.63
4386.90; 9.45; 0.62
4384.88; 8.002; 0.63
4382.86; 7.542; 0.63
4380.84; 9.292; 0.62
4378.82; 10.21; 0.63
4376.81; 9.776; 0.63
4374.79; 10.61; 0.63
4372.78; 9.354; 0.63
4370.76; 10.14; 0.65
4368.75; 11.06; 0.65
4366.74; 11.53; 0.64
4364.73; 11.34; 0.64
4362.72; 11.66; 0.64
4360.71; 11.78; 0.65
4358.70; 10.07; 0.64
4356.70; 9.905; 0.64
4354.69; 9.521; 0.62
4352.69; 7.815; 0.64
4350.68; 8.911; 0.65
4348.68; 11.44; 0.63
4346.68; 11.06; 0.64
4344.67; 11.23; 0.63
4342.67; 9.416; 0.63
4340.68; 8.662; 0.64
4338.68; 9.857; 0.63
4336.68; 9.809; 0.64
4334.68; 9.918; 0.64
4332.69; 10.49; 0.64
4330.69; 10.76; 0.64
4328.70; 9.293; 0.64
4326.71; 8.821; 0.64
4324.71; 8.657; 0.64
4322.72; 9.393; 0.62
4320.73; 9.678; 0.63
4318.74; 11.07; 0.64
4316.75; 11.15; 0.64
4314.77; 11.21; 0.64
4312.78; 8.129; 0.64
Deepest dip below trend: -1.0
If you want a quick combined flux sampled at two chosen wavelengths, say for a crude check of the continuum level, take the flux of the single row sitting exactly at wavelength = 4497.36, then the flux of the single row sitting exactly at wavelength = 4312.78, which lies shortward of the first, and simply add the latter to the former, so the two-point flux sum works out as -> 20.2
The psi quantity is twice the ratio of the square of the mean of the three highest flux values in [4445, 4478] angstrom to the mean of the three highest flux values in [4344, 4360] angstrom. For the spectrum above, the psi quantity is 29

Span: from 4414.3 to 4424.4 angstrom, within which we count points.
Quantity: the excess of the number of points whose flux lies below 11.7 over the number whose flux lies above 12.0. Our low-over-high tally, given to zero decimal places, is 2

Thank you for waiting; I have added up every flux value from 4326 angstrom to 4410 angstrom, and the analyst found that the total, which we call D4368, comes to 418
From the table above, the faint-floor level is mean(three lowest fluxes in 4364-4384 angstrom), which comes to 8.7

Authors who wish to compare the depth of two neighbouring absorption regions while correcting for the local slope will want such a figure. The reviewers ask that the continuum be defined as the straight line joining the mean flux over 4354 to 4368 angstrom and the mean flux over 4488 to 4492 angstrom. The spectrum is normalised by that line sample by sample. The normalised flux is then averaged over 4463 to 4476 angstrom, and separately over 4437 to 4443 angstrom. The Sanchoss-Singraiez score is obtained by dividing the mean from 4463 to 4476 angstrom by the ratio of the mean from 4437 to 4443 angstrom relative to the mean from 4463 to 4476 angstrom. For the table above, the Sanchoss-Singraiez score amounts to 0.99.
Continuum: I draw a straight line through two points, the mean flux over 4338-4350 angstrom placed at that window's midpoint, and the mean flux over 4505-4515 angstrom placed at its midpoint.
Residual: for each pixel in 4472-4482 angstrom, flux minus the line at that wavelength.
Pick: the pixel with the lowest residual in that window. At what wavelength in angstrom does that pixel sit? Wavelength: 4476.69 angstrom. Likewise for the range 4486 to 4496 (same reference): 4495.29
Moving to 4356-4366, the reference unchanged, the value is 4356.70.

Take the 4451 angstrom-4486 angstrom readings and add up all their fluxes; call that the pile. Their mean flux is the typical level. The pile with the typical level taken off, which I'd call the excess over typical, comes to 192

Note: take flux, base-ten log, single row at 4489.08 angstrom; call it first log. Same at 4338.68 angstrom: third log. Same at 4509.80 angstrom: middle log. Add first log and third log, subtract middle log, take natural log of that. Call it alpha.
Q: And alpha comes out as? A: 0.00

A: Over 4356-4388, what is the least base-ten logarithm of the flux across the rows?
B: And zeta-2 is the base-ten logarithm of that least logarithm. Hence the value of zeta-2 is -0.06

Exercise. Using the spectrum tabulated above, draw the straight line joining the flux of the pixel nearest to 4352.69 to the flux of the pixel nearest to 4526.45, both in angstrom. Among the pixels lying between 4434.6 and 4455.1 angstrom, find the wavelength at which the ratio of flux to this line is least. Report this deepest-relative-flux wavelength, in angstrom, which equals 4454.07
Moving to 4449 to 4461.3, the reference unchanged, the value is 4456.12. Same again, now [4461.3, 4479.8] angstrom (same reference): 4462.28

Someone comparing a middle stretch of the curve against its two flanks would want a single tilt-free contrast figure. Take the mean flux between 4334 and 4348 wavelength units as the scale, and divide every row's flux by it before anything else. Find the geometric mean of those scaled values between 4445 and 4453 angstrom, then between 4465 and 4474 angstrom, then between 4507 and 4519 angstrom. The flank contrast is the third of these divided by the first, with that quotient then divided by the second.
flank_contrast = 0.93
